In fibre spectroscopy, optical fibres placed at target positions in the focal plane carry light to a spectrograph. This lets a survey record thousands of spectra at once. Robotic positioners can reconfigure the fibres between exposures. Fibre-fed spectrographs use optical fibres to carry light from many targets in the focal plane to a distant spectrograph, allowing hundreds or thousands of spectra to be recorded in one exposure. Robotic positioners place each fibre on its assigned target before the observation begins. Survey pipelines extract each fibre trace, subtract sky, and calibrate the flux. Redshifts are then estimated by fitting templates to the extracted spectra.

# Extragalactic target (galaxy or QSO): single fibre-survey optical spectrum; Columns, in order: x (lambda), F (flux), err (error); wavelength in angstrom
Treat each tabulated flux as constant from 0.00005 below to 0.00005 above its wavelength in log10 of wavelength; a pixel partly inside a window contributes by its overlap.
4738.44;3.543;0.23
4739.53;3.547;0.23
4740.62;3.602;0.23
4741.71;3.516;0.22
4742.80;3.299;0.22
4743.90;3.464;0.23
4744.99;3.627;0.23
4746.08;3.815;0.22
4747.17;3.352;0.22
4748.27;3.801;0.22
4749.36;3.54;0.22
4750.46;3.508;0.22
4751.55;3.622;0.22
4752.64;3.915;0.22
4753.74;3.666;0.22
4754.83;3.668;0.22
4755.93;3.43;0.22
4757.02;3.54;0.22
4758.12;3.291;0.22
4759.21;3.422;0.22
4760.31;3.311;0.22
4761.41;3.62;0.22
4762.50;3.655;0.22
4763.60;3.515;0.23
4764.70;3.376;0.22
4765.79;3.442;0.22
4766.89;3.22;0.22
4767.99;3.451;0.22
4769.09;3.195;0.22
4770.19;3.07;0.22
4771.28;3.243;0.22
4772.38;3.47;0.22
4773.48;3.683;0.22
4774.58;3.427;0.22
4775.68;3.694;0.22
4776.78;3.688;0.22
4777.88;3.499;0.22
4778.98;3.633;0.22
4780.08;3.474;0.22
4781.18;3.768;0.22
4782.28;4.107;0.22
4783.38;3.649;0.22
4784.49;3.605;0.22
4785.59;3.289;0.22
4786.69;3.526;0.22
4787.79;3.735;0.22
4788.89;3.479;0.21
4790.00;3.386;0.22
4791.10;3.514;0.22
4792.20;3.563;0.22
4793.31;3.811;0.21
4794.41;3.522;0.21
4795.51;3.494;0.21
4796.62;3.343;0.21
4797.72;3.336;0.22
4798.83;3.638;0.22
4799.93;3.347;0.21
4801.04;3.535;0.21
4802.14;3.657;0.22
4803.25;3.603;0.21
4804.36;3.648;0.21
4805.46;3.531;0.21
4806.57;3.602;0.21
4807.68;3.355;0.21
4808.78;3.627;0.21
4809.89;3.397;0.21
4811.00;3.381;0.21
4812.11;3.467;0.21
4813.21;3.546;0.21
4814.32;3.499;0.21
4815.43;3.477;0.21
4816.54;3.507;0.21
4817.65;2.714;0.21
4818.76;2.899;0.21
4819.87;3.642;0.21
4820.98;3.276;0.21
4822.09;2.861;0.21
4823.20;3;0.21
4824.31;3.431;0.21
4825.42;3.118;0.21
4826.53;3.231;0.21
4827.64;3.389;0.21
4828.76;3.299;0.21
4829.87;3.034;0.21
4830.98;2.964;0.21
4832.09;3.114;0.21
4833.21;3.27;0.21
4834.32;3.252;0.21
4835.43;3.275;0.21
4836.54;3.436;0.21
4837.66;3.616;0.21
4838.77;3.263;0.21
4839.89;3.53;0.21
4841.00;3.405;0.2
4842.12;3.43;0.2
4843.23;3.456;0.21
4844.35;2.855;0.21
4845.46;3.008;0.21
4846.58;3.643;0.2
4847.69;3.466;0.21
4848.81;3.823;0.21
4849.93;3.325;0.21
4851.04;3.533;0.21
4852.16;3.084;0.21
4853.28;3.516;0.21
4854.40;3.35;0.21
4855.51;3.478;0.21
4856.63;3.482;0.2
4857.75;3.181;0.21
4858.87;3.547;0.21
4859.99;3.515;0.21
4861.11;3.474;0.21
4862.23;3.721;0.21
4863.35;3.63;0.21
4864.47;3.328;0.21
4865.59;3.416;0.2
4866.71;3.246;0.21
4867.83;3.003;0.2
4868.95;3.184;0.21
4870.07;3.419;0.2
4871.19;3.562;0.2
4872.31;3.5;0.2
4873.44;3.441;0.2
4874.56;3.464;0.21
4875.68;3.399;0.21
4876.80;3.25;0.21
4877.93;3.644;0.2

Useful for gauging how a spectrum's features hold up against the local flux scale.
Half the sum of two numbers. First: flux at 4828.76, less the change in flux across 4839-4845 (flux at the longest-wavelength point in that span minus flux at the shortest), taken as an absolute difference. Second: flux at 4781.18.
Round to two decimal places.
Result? 3.87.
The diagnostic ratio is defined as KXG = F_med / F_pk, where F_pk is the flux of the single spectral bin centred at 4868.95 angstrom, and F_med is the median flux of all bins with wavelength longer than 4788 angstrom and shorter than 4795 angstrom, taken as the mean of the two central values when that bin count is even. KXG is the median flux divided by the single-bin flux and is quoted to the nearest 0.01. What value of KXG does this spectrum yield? 1.10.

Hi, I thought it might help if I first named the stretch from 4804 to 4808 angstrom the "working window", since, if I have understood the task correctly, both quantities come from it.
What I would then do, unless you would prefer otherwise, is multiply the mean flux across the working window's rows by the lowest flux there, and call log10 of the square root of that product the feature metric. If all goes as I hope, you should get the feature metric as 0.537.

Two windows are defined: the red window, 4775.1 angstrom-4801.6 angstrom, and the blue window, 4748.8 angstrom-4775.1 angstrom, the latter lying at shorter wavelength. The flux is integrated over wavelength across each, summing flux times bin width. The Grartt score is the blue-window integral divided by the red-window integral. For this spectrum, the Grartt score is 0.97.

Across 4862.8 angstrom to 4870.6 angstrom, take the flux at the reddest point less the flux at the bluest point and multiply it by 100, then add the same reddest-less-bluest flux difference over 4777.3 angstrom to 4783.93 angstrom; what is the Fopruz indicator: -21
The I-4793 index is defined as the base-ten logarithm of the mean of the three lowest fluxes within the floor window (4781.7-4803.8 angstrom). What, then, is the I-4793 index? 0.521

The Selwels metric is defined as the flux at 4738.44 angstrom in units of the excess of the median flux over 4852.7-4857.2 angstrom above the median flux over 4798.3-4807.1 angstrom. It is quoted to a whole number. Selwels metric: -29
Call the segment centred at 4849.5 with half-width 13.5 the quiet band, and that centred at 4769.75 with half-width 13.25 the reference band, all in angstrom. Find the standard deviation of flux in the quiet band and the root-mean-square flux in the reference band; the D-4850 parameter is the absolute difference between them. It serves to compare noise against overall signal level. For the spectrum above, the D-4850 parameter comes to 3.28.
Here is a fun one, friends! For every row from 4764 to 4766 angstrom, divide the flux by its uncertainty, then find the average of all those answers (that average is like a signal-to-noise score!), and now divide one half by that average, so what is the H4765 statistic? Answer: 0.0323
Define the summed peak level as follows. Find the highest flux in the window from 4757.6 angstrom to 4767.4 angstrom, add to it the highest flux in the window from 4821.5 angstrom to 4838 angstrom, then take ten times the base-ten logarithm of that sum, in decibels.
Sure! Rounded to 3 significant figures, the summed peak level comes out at 8.62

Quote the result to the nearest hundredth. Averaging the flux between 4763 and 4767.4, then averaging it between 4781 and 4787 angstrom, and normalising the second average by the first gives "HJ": 1.08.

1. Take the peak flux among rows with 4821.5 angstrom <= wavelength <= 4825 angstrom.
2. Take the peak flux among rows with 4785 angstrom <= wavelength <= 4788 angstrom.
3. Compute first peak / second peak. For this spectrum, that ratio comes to 0.919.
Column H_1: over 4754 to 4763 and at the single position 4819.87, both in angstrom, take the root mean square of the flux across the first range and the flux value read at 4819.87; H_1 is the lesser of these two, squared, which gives 12.2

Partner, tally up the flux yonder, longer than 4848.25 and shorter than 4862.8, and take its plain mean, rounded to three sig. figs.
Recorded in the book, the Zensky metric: 3.46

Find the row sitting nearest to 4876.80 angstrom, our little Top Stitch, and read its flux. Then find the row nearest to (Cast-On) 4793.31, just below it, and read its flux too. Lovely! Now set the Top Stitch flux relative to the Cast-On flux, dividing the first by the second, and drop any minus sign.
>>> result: 0.85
